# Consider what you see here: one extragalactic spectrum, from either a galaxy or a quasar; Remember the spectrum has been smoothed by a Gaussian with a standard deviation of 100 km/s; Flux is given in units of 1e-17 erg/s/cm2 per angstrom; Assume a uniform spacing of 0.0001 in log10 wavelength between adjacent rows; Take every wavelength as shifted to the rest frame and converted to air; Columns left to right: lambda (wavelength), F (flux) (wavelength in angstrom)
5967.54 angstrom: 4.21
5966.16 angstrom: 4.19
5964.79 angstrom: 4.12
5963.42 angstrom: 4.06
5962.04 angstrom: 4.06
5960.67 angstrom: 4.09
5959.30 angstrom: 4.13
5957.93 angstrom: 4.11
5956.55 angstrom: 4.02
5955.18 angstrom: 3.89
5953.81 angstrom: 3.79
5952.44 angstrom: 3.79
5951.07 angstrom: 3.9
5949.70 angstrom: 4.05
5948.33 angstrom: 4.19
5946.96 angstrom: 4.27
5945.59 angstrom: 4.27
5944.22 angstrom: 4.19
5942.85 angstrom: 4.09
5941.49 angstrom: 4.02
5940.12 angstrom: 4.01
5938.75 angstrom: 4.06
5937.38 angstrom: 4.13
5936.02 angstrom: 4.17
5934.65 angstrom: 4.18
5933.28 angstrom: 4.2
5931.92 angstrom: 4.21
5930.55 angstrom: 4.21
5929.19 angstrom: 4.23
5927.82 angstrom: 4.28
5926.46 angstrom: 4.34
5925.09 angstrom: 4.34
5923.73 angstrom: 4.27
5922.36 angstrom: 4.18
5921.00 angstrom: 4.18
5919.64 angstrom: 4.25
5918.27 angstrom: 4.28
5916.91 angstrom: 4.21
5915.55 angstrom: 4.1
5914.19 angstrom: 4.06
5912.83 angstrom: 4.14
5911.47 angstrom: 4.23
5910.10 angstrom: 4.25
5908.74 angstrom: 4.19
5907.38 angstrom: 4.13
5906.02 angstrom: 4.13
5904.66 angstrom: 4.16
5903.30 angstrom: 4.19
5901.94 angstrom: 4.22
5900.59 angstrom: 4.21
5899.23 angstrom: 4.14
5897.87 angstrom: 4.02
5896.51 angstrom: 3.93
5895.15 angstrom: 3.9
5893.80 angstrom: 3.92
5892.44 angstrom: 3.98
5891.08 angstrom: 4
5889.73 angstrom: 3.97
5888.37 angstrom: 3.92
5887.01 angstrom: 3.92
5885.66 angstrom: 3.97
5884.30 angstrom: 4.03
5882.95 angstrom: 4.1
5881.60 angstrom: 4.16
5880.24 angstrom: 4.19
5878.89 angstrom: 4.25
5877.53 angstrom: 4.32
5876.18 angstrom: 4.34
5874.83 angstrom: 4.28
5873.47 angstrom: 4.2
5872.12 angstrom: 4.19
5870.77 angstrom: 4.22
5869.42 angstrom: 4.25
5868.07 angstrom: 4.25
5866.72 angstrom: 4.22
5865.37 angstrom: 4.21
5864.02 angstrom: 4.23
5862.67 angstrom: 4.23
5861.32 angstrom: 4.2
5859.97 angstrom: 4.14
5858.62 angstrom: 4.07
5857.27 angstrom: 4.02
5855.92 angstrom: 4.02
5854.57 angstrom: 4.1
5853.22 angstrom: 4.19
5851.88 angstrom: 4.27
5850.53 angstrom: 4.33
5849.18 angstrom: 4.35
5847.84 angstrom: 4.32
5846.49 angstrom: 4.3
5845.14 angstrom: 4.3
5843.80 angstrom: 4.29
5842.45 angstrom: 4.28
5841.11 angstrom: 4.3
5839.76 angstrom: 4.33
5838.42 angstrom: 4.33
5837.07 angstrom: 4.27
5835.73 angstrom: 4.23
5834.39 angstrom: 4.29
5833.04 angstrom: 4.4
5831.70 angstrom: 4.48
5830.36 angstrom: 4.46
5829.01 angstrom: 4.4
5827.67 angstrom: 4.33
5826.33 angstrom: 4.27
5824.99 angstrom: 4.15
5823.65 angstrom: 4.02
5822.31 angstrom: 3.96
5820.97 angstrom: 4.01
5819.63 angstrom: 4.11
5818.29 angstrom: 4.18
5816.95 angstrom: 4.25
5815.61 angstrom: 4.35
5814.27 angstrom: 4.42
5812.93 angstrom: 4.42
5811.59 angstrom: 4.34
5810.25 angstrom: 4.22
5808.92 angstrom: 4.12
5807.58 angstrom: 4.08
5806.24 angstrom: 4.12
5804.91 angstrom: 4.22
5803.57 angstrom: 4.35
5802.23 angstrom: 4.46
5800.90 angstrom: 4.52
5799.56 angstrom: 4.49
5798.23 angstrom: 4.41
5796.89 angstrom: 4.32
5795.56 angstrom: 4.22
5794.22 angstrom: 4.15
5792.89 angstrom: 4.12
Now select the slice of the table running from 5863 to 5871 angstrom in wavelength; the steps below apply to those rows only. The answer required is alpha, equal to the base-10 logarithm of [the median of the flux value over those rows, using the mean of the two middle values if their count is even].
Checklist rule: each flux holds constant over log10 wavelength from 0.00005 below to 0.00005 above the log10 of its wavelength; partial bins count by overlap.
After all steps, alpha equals 0.626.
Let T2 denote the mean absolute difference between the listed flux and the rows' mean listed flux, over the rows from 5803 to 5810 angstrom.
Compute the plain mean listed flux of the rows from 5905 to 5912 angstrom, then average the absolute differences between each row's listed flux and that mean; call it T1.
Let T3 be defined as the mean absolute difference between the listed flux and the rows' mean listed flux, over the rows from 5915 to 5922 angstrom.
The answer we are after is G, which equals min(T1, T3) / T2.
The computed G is 0.5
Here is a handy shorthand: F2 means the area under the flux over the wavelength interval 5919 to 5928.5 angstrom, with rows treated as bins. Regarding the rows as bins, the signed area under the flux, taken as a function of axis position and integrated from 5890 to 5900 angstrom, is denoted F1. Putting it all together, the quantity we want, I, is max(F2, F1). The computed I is 41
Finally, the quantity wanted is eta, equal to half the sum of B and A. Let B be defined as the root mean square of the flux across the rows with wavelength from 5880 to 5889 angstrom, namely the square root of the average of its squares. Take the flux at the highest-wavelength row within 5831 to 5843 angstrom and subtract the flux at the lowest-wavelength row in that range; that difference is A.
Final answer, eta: 1.92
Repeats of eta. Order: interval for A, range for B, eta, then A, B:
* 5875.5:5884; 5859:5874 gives 1.99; -0.24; 4.21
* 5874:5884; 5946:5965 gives 1.93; -0.18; 4.04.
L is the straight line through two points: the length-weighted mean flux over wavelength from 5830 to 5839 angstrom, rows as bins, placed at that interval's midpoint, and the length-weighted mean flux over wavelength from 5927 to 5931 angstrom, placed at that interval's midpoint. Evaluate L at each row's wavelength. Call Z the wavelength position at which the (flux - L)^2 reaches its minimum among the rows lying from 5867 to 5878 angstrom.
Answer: 5877.53 angstrom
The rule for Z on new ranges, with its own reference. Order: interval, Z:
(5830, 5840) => 5839.76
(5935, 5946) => 5945.59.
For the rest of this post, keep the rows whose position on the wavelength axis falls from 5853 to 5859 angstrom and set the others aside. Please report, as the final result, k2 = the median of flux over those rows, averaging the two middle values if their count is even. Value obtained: 4.07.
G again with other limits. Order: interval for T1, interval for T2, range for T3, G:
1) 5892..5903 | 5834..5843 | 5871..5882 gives 2.2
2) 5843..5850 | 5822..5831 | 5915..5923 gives 0.1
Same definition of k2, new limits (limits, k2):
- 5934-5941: 4.13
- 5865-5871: 4.22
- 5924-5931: 4.28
